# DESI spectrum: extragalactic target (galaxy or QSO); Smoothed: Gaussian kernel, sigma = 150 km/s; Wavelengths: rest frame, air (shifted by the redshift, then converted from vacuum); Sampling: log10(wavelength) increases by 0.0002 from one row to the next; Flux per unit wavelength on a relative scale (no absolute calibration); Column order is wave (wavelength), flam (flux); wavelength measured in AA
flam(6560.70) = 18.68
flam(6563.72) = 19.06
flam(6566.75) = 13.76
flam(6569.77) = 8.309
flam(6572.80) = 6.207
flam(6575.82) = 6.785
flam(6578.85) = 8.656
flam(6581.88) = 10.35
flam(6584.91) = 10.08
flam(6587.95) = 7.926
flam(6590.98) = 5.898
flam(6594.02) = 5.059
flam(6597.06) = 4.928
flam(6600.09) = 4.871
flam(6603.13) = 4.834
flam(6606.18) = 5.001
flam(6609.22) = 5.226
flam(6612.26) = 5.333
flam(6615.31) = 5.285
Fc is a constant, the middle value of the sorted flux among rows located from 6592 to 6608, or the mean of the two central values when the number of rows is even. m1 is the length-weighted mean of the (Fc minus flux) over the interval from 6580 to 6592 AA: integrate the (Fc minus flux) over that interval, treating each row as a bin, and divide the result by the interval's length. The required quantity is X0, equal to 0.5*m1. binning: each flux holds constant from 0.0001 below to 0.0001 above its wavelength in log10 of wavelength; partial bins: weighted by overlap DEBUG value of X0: -1.9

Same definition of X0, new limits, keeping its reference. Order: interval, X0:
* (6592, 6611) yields 0.0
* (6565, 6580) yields -2.0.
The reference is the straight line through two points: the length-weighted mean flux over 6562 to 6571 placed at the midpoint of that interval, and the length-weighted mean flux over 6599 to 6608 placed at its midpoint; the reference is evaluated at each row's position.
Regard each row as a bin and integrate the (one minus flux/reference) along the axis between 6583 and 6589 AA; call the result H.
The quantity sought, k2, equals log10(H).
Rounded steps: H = 0.0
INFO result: -1.43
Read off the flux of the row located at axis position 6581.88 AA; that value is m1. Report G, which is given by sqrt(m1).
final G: 3.22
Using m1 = 10.35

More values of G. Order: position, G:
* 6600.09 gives 2.21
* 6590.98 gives 2.43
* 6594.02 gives 2.25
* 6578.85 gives 2.94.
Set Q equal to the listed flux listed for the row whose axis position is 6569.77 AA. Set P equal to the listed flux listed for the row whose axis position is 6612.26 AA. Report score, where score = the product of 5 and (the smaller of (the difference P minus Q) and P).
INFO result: -15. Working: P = 5.333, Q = 8.309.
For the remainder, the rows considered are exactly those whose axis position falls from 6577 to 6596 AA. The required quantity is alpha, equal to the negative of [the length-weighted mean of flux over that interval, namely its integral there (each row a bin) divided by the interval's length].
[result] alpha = -8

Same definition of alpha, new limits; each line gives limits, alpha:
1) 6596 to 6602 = -5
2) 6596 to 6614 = -5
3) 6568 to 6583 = -8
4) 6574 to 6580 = -8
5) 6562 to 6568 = -17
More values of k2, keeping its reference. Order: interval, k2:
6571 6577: 0.44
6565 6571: -0.01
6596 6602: 0.04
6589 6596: 0.27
